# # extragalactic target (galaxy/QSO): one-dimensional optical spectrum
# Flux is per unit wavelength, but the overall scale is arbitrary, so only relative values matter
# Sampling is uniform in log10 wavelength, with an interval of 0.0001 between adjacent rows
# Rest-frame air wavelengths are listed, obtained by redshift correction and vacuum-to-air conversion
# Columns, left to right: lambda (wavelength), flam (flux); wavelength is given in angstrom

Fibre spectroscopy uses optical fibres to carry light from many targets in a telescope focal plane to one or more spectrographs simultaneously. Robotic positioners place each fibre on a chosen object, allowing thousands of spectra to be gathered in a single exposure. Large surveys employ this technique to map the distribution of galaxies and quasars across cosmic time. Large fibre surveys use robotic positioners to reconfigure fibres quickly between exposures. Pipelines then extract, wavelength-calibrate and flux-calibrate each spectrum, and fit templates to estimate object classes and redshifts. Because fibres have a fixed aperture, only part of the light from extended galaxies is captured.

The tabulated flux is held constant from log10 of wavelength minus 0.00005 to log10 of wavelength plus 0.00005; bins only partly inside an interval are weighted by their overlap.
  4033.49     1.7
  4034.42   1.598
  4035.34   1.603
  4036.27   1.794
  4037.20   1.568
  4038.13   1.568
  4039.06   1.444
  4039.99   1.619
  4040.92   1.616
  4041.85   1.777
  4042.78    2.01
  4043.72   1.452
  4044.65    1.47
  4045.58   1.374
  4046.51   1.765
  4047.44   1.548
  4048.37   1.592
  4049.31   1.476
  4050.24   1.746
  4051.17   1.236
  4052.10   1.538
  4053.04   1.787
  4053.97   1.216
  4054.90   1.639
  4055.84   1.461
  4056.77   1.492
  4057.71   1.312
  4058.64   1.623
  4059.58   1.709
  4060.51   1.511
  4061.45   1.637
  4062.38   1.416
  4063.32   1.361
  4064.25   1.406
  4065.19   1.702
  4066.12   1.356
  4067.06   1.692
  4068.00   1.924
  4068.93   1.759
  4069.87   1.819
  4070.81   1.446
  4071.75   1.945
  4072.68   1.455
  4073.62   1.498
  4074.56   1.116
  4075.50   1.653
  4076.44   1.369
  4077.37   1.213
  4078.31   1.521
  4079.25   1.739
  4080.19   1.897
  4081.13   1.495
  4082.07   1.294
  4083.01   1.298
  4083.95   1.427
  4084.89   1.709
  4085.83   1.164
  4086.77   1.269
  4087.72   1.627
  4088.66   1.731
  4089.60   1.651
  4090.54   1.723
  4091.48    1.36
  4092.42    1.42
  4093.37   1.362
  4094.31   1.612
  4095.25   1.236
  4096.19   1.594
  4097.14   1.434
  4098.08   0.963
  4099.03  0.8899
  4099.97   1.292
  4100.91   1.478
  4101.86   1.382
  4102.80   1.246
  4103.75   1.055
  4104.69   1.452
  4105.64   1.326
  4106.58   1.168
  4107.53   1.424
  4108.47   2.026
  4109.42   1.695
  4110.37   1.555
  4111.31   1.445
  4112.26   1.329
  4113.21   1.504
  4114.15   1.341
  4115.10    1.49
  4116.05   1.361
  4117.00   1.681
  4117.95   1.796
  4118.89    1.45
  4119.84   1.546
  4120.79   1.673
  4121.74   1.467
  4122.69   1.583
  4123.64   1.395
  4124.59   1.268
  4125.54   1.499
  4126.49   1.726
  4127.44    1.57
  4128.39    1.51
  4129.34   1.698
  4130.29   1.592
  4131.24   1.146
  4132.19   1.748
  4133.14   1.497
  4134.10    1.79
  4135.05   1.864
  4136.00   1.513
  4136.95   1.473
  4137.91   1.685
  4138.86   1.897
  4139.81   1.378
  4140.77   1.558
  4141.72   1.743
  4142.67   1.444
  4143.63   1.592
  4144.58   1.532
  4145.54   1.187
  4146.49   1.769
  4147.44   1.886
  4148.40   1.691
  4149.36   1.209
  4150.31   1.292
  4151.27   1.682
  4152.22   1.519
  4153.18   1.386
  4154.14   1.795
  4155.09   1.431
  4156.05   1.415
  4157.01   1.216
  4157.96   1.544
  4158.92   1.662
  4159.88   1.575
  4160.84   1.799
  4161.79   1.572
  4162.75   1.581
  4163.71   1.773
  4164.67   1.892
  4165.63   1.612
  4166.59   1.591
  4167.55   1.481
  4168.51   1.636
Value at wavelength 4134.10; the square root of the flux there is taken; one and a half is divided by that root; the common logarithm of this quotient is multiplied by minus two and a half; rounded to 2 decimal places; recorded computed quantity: -0.12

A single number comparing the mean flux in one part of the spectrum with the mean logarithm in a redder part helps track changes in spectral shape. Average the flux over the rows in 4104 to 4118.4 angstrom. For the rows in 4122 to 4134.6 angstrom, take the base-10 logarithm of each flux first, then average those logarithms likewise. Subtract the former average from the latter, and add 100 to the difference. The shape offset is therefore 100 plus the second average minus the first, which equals 98.7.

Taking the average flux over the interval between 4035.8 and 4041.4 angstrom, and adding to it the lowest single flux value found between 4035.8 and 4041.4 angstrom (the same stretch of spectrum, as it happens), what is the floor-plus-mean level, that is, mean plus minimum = 3.05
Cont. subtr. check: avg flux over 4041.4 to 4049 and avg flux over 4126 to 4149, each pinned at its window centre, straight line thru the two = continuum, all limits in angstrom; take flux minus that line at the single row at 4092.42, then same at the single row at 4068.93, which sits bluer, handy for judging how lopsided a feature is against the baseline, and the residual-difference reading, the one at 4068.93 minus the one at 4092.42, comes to 0.33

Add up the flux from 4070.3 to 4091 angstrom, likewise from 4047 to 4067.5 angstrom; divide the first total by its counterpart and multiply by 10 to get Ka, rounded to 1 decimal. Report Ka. 9.9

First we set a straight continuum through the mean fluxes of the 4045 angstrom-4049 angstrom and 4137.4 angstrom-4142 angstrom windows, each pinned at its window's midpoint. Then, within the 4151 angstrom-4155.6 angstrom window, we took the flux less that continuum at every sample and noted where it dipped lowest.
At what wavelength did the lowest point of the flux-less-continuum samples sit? 4153.18 angstrom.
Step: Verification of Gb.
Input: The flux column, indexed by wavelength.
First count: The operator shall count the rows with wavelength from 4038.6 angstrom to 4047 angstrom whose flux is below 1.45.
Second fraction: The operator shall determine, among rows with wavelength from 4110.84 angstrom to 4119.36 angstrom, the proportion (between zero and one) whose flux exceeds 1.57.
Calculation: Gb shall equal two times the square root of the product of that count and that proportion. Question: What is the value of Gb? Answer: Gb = 1.3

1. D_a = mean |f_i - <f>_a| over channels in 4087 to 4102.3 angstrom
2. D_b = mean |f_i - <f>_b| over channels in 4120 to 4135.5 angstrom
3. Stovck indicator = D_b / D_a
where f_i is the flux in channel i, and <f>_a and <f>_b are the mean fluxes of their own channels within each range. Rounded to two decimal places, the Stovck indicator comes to 0.79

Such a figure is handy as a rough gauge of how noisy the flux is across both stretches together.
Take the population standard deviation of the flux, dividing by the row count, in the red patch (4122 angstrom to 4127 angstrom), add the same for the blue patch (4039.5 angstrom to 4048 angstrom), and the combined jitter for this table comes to 0.343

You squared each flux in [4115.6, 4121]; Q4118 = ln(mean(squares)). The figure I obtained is 0.93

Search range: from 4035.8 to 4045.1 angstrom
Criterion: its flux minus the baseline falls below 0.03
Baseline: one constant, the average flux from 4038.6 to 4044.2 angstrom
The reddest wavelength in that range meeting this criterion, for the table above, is 4044.65 angstrom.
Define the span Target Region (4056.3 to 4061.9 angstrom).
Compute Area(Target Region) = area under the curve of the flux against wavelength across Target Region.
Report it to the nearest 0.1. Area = 8.7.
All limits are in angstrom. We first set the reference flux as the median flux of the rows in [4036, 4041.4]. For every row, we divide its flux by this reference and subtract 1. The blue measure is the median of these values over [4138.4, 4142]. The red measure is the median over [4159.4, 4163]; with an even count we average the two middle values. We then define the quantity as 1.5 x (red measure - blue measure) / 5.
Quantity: -0.014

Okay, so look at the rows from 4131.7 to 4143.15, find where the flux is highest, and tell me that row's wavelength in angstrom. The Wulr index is 4138.86 angstrom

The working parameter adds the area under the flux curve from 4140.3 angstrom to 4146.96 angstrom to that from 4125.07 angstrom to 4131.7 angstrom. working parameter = 20.5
